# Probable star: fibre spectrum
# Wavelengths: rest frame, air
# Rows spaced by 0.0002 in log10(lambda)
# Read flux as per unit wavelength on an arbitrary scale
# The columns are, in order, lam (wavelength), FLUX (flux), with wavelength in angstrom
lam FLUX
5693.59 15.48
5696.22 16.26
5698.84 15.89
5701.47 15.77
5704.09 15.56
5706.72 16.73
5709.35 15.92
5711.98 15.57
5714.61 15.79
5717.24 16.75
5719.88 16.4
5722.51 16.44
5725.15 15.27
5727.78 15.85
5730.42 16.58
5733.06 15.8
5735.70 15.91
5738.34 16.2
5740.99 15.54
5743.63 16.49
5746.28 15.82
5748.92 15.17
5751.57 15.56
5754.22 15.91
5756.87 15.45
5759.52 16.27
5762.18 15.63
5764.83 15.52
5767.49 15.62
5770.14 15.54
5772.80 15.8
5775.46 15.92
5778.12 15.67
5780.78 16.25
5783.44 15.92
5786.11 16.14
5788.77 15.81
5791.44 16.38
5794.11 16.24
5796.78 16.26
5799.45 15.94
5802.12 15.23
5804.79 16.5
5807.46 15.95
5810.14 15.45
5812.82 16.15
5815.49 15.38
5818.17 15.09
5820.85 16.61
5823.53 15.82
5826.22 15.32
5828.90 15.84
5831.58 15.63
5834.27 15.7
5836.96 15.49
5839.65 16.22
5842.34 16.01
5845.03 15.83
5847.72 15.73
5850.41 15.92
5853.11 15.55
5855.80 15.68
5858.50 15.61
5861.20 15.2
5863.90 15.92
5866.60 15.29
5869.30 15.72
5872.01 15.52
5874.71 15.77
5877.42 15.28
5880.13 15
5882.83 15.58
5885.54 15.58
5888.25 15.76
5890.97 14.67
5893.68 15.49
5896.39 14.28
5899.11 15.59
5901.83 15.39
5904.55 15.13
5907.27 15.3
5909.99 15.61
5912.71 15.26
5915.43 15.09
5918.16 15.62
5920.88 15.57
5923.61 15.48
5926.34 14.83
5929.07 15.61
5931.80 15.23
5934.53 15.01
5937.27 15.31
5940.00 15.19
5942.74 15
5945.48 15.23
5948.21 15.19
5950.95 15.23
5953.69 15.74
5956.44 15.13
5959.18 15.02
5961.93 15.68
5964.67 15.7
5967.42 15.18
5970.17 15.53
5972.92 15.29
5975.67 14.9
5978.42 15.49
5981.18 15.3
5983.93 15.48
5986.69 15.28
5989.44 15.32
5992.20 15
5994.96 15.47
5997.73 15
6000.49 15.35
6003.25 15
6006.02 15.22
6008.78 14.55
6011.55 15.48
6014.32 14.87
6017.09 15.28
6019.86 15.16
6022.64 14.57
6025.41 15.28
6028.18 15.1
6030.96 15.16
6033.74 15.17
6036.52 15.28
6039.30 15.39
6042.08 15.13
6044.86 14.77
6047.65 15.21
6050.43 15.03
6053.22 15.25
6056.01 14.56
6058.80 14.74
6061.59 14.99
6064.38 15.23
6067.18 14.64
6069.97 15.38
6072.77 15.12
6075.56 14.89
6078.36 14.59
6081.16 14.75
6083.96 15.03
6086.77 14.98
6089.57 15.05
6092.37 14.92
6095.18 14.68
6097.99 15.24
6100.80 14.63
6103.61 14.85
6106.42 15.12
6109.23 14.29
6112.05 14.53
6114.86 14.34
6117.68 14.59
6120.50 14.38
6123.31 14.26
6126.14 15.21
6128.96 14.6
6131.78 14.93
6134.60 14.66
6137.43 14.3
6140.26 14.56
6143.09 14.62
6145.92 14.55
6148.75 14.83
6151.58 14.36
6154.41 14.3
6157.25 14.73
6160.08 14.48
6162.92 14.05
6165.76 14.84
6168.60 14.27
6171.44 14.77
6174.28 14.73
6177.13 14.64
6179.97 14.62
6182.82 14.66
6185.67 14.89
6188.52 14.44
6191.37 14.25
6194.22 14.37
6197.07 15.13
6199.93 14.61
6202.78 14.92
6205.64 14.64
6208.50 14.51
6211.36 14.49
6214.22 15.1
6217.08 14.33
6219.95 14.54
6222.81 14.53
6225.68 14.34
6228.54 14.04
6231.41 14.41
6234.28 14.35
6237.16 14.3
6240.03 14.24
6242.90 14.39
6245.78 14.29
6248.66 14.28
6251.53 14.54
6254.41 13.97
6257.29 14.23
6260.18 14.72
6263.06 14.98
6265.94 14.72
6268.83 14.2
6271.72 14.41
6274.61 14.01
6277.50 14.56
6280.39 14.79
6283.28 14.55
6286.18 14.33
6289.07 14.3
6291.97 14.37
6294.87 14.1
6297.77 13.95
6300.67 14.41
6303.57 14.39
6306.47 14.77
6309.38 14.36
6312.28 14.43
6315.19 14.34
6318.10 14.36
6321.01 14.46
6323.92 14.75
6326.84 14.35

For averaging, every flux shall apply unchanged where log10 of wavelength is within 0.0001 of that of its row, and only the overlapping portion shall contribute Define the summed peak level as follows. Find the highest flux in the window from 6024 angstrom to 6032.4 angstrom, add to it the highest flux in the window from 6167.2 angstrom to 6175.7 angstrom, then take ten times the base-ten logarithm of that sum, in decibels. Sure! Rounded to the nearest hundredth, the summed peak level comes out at 14.78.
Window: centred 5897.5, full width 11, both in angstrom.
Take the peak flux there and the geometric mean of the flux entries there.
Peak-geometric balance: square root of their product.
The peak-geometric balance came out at 15.4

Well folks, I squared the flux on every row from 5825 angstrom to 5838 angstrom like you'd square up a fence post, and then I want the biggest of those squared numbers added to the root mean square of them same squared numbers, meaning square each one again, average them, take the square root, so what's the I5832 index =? 494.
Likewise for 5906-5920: 481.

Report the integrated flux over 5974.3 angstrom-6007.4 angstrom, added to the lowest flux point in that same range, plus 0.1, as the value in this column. 519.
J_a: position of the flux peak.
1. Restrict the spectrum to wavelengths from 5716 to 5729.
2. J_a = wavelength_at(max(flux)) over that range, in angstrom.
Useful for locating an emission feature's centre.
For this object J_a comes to 5717.24 angstrom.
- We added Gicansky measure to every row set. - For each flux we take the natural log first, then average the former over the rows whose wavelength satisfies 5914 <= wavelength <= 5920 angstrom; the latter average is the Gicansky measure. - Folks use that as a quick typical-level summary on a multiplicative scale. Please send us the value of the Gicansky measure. 2.73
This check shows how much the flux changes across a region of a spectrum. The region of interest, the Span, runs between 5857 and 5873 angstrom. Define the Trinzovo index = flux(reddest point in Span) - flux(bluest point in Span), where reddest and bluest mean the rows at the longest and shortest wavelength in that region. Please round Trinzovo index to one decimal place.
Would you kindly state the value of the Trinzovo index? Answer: -0.1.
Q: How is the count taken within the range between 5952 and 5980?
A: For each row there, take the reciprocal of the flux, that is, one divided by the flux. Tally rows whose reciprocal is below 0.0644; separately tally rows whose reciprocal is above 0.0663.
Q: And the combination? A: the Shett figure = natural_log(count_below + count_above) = 1.79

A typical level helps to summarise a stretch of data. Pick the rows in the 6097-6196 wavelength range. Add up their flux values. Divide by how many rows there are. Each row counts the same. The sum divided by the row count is 14.6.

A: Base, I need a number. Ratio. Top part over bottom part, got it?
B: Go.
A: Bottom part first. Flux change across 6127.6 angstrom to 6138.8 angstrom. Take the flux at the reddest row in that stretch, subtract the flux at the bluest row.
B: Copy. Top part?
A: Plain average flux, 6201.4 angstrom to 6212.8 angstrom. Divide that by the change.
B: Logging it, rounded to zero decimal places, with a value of -49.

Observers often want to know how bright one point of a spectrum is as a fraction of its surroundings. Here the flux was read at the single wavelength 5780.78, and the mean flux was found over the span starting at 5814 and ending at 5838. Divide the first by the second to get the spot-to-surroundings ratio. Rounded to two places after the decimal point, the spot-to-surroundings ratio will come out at 1.04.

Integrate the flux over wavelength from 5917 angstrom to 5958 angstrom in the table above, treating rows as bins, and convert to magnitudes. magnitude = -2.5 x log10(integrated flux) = -6.993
